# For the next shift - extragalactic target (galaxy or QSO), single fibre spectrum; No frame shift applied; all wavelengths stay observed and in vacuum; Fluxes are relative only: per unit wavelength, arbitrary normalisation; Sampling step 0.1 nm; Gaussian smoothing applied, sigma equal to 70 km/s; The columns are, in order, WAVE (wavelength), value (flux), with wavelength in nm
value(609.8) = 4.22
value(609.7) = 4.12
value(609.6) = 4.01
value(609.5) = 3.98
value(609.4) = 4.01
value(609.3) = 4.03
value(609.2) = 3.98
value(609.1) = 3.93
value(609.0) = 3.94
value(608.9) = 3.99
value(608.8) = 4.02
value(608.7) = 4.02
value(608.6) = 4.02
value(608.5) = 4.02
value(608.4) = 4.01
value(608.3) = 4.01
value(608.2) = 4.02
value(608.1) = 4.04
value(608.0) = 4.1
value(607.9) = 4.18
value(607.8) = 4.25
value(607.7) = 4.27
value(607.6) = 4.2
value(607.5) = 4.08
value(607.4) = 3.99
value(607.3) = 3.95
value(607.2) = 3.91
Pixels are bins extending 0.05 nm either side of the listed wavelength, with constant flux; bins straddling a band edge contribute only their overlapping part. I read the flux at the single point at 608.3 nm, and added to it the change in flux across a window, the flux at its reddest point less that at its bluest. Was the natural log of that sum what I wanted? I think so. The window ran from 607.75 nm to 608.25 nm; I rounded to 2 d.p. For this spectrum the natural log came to 1.33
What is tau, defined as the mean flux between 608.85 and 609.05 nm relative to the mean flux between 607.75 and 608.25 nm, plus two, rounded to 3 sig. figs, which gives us 2.96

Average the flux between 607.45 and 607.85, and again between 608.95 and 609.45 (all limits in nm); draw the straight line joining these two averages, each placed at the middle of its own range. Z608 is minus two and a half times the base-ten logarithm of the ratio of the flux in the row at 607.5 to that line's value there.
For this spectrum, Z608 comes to 0.04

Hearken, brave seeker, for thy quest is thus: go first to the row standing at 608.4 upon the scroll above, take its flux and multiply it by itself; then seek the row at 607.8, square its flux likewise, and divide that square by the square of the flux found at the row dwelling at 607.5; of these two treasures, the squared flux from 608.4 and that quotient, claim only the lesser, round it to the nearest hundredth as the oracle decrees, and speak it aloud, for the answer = 1.09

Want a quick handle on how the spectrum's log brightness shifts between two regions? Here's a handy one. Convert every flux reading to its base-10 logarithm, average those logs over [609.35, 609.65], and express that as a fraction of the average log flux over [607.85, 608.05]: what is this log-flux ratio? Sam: 0.98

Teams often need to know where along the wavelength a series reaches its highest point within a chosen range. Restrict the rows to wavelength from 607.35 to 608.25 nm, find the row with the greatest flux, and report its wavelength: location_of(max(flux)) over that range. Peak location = 607.7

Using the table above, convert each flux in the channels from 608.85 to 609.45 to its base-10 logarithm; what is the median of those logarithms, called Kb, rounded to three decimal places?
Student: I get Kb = 0.600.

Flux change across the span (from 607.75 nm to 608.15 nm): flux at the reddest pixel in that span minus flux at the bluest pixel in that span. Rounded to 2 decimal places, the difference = -0.21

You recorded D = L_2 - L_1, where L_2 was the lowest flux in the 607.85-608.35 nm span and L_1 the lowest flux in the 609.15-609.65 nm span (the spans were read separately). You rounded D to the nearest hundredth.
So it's 0.03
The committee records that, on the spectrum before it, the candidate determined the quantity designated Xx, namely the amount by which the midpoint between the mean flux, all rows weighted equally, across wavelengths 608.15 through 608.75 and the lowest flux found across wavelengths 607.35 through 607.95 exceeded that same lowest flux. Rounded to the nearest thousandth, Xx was 0.013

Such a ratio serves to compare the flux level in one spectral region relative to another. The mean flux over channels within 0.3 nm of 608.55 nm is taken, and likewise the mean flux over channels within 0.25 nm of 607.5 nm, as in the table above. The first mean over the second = 0.980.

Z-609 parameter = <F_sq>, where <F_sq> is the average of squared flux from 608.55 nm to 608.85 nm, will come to 16.2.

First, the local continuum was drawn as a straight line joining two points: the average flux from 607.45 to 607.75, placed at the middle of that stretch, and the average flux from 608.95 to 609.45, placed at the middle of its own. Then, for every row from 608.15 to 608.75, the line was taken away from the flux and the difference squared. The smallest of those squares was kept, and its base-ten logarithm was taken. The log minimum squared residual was -3.31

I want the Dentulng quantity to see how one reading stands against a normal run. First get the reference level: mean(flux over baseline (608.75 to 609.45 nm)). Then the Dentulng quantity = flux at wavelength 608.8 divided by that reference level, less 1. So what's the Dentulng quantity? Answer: 0.01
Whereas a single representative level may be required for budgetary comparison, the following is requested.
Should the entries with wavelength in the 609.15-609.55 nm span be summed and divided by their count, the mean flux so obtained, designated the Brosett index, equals 4.00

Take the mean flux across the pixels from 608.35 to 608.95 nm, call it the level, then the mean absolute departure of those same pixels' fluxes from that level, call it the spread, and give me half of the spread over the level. 0.0011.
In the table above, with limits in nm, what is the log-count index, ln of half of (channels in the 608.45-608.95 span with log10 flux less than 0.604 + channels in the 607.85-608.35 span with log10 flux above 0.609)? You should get 0.4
